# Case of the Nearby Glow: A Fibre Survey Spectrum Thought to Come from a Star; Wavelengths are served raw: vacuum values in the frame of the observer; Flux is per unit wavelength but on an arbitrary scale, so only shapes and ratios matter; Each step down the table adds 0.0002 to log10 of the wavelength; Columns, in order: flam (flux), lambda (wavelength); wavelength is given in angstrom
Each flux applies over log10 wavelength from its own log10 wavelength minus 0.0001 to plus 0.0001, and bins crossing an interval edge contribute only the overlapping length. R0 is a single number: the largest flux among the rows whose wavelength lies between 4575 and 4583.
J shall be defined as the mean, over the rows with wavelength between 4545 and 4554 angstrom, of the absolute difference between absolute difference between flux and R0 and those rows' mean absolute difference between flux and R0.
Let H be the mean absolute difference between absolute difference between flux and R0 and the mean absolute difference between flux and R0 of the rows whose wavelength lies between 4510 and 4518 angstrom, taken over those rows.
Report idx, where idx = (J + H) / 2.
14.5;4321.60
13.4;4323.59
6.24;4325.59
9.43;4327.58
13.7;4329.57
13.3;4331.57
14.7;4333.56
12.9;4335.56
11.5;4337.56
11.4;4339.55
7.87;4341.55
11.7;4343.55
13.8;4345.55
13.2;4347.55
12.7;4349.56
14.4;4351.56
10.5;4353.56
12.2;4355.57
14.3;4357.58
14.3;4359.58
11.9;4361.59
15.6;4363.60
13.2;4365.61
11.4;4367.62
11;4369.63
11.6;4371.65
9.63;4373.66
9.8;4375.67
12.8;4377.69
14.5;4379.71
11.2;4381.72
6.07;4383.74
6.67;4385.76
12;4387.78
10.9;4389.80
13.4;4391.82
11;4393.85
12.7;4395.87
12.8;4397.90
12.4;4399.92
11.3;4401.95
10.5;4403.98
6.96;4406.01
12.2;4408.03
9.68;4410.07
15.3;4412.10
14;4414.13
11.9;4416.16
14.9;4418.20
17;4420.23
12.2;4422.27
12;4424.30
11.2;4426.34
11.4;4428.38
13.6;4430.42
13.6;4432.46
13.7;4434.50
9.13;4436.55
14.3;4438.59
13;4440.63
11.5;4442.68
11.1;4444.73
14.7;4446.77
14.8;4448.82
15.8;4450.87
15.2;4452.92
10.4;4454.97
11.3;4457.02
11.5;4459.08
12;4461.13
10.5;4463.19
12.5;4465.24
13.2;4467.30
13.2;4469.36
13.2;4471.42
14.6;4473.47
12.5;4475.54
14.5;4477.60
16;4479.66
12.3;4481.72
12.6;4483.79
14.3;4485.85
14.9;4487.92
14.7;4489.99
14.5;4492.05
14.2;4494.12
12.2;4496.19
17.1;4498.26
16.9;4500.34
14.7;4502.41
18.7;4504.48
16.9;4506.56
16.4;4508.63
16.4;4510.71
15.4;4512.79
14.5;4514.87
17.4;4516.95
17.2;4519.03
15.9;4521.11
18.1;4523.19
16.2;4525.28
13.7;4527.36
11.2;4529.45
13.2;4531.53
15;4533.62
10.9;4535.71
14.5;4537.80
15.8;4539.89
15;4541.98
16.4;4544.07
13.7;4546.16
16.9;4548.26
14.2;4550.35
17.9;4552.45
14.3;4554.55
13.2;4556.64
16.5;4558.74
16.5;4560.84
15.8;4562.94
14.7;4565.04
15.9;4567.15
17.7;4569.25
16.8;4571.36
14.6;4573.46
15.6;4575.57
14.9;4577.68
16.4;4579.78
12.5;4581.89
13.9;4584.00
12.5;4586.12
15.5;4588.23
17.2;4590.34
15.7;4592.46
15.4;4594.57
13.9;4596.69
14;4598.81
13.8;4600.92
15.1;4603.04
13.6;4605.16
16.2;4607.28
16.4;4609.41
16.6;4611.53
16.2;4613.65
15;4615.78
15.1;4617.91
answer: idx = 0.61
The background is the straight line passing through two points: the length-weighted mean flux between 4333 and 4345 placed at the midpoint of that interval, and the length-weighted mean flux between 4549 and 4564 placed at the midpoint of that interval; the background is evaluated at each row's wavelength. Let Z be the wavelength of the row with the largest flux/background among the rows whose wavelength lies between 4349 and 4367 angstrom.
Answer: 4363.60 angstrom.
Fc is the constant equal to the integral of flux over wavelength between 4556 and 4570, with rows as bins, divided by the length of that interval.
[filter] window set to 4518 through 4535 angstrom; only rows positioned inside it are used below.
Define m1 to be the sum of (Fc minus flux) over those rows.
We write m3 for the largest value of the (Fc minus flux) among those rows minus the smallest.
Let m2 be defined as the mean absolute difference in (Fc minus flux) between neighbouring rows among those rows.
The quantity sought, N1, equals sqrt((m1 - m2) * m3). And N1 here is 5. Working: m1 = 6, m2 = 2.0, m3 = 6.9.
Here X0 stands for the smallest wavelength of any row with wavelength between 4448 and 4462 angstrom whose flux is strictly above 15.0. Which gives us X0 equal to 4450.87 angstrom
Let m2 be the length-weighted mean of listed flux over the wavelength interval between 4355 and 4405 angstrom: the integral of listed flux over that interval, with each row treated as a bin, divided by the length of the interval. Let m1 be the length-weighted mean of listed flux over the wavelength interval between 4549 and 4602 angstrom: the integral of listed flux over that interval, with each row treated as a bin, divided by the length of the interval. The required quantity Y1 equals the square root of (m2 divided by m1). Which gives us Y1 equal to 0.88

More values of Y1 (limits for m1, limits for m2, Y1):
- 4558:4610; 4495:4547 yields 1.00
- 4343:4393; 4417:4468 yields 1.04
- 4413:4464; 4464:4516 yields 1.07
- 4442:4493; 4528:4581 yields 1.07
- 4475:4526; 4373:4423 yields 0.87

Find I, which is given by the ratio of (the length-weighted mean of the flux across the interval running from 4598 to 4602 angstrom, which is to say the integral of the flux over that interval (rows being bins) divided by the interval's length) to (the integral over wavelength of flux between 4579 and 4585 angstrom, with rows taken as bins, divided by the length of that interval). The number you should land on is 0.98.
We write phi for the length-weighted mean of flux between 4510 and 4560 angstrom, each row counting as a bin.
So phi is 15.1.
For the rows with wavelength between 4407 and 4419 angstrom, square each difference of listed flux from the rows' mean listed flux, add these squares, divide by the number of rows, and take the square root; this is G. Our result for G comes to 1.95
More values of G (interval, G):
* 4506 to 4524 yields 1.03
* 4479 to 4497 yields 1.24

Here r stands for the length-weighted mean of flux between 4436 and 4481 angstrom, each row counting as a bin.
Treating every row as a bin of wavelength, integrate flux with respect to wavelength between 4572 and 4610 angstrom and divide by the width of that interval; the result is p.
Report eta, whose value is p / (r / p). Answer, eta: 17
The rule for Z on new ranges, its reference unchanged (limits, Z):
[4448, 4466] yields 4450.87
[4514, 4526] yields 4523.19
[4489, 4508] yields 4504.48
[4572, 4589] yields 4579.78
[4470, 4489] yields 4479.66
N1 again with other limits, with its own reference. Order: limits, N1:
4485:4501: 6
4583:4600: 6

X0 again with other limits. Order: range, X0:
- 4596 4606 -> 4603.04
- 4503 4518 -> 4504.48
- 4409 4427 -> 4412.10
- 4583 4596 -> 4588.23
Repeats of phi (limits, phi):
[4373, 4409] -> 10.9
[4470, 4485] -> 13.7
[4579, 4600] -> 14.7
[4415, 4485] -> 13.0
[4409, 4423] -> 13.6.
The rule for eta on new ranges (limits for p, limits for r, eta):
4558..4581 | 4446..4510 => 18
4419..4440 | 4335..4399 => 14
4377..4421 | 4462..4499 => 10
